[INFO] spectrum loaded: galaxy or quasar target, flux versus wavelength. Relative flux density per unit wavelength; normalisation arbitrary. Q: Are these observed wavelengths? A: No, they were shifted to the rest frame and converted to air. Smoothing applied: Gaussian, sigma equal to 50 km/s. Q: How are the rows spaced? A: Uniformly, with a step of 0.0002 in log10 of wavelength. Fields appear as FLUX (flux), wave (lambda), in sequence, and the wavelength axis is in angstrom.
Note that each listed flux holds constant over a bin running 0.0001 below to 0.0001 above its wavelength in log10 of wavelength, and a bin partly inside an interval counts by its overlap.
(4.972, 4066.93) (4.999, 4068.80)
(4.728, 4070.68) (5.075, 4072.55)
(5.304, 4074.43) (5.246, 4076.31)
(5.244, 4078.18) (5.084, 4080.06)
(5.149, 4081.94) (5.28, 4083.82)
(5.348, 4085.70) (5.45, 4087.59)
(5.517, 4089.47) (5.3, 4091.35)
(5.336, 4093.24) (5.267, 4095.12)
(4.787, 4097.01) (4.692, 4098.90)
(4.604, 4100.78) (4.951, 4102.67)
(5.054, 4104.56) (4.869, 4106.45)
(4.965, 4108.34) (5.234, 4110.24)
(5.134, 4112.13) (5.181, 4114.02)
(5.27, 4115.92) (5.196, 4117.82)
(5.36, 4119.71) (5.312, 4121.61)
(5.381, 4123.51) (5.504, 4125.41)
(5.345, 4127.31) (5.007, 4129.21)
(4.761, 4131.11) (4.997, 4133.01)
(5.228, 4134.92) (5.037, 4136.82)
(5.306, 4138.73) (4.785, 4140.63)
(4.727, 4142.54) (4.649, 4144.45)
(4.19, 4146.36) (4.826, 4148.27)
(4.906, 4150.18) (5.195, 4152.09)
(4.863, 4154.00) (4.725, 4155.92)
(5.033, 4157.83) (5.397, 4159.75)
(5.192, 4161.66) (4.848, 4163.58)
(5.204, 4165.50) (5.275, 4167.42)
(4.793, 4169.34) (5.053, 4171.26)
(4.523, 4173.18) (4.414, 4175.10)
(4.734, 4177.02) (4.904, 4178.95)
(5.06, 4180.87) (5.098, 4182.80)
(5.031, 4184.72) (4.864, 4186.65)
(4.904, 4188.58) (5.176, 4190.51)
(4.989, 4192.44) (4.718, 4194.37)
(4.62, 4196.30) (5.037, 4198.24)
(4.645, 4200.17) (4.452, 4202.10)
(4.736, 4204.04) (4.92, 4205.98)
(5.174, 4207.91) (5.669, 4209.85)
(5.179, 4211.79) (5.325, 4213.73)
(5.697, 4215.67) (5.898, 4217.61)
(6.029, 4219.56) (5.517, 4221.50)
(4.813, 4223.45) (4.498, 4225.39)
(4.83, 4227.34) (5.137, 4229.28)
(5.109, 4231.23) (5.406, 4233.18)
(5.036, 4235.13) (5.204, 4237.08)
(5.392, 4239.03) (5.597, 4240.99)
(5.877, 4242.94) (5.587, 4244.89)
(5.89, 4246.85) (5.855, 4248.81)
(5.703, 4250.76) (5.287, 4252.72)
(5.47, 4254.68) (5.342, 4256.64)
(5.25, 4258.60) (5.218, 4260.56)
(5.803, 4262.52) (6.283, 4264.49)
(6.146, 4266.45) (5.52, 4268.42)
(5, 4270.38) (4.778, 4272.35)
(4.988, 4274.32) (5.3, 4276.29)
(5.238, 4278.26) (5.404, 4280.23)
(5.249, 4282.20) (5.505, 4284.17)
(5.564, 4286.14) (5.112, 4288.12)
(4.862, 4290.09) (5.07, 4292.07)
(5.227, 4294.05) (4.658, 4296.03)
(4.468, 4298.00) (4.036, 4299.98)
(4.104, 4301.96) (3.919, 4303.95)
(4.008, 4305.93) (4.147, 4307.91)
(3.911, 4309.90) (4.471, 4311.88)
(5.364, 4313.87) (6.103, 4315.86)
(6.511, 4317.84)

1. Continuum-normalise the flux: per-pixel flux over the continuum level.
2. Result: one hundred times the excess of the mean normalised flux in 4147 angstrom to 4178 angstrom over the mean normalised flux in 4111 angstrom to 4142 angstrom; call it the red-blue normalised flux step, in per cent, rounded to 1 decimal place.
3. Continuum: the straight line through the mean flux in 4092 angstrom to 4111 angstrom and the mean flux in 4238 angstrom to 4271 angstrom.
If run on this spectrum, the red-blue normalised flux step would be -7.5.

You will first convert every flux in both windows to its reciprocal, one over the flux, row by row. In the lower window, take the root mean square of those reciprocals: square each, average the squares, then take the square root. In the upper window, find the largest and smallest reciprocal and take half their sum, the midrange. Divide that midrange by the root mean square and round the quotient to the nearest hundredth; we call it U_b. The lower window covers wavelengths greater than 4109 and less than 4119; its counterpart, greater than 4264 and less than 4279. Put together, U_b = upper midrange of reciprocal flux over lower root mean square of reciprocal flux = 0.96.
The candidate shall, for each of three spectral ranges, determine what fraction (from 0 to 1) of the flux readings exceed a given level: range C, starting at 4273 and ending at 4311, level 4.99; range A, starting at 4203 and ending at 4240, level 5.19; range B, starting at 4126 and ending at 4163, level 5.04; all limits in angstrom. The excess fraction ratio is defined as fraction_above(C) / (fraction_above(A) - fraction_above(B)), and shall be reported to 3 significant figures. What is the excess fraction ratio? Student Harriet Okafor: 3.00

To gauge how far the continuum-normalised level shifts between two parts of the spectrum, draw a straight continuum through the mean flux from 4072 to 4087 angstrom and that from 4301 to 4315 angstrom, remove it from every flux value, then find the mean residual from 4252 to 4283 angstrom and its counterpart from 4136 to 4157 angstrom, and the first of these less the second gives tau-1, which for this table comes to 1.05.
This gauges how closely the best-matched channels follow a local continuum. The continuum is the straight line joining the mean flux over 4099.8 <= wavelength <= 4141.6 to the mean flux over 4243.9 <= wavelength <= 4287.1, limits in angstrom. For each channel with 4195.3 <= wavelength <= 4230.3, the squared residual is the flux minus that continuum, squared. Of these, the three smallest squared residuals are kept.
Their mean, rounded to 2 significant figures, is 0.016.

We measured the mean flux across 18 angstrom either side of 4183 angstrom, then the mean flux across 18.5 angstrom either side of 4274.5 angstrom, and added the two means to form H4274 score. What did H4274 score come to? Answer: 10.2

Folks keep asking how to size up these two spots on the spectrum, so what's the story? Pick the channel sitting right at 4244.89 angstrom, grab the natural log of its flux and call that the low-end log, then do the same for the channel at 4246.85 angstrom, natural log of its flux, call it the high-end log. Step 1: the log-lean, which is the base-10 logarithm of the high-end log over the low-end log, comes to 0.013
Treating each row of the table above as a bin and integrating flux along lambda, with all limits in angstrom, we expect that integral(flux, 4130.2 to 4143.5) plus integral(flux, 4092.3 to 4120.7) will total 210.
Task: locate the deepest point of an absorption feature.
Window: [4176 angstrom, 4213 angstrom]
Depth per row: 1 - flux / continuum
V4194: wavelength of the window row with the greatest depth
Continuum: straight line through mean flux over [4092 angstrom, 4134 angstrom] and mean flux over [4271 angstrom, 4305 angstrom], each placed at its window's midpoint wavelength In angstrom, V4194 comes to 4202.10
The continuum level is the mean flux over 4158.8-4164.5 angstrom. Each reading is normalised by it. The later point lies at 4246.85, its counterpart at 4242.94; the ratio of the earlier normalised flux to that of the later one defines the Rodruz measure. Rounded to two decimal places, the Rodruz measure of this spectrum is 1.00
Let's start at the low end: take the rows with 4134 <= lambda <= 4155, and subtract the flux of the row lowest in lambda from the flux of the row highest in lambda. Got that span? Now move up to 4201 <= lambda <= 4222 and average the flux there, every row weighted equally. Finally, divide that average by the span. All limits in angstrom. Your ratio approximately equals -15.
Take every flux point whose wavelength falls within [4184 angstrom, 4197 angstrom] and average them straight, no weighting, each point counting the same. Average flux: 4.90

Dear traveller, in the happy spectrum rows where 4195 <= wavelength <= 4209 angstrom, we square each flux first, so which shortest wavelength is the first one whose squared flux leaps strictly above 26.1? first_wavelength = 4207.91 angstrom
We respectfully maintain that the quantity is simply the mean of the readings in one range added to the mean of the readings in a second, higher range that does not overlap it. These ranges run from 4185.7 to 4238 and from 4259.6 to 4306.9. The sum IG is 10.2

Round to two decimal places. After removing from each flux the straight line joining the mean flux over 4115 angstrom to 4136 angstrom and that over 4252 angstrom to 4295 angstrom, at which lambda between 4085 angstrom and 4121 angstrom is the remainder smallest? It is 4100.78 angstrom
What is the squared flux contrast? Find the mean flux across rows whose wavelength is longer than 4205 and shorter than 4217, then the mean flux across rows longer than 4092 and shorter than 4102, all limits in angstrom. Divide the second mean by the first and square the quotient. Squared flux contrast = 0.86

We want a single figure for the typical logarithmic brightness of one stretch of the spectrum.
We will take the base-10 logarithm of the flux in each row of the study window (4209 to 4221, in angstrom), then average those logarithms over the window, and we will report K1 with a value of 0.750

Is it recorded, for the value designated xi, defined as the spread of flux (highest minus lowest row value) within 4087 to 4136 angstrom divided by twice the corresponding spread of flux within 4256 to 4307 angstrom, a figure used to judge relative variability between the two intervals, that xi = 0.19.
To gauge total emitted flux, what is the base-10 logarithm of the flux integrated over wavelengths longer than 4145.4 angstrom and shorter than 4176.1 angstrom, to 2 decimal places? 2.18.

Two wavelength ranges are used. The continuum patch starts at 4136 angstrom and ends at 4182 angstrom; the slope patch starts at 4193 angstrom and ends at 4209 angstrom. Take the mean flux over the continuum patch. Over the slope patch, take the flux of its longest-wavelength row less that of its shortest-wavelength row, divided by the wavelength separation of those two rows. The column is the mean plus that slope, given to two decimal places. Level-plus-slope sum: 4.94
